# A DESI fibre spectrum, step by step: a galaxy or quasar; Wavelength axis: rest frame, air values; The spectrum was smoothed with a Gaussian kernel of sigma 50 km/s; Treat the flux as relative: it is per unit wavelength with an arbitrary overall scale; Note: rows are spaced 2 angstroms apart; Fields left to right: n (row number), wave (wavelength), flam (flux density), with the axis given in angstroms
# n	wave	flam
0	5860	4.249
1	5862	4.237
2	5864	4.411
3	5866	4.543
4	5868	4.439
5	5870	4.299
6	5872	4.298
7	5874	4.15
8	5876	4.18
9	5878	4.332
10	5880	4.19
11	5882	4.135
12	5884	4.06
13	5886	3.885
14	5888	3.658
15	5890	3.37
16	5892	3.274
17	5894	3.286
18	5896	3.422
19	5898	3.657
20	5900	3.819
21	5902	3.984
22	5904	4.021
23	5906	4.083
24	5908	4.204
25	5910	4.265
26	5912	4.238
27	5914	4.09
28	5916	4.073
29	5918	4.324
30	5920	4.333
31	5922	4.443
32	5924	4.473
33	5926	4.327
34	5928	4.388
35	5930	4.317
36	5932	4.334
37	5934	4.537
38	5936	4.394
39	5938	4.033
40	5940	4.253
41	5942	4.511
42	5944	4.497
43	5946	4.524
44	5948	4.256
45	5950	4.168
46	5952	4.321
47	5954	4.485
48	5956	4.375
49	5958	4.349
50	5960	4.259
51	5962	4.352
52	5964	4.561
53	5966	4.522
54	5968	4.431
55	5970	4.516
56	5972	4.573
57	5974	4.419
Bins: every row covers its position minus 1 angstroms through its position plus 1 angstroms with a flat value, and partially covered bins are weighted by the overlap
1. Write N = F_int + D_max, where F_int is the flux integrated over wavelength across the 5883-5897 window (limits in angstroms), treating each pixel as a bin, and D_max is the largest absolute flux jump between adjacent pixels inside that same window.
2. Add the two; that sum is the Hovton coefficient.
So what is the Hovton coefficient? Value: 50.2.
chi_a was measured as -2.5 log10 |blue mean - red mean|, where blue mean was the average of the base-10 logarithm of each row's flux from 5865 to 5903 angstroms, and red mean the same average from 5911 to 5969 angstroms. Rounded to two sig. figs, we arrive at 3.4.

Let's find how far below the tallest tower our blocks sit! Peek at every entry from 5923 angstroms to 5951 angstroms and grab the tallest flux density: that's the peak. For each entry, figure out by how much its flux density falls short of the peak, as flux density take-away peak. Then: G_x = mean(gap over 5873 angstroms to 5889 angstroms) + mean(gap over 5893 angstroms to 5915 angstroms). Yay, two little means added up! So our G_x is -1.08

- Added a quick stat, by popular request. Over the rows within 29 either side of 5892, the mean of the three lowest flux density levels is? 3.3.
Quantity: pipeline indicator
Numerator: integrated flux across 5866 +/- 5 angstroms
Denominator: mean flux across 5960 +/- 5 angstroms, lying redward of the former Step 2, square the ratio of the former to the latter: 100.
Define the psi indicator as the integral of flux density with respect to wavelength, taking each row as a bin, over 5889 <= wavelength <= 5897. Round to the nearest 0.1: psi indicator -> 26.7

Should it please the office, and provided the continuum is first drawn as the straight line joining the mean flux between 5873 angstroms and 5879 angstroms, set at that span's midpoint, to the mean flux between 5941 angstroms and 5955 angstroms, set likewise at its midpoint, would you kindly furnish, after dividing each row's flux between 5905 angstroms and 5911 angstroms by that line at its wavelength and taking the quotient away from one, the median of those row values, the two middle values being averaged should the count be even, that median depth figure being 0.022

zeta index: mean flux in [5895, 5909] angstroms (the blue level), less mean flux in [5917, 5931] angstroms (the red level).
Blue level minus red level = -0.5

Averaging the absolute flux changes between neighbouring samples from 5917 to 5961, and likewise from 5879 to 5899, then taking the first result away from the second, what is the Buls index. 0.02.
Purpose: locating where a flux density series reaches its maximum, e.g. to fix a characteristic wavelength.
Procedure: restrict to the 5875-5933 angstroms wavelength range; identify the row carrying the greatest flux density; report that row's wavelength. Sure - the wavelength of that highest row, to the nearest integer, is 5924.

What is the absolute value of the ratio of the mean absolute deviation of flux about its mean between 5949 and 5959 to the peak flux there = 0.0170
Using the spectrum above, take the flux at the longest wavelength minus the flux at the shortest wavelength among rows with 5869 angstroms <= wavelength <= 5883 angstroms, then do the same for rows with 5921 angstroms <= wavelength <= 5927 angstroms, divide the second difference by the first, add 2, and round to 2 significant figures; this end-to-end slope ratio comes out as 2.7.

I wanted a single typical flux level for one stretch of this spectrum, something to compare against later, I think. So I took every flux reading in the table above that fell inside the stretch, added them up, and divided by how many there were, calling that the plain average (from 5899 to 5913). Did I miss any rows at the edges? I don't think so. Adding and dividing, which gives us 4.09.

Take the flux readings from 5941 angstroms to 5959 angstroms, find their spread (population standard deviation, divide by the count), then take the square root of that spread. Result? 0.34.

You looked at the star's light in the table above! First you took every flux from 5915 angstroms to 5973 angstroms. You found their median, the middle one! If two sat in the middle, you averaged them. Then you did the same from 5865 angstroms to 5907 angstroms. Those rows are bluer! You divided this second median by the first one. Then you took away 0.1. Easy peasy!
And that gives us 0.83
